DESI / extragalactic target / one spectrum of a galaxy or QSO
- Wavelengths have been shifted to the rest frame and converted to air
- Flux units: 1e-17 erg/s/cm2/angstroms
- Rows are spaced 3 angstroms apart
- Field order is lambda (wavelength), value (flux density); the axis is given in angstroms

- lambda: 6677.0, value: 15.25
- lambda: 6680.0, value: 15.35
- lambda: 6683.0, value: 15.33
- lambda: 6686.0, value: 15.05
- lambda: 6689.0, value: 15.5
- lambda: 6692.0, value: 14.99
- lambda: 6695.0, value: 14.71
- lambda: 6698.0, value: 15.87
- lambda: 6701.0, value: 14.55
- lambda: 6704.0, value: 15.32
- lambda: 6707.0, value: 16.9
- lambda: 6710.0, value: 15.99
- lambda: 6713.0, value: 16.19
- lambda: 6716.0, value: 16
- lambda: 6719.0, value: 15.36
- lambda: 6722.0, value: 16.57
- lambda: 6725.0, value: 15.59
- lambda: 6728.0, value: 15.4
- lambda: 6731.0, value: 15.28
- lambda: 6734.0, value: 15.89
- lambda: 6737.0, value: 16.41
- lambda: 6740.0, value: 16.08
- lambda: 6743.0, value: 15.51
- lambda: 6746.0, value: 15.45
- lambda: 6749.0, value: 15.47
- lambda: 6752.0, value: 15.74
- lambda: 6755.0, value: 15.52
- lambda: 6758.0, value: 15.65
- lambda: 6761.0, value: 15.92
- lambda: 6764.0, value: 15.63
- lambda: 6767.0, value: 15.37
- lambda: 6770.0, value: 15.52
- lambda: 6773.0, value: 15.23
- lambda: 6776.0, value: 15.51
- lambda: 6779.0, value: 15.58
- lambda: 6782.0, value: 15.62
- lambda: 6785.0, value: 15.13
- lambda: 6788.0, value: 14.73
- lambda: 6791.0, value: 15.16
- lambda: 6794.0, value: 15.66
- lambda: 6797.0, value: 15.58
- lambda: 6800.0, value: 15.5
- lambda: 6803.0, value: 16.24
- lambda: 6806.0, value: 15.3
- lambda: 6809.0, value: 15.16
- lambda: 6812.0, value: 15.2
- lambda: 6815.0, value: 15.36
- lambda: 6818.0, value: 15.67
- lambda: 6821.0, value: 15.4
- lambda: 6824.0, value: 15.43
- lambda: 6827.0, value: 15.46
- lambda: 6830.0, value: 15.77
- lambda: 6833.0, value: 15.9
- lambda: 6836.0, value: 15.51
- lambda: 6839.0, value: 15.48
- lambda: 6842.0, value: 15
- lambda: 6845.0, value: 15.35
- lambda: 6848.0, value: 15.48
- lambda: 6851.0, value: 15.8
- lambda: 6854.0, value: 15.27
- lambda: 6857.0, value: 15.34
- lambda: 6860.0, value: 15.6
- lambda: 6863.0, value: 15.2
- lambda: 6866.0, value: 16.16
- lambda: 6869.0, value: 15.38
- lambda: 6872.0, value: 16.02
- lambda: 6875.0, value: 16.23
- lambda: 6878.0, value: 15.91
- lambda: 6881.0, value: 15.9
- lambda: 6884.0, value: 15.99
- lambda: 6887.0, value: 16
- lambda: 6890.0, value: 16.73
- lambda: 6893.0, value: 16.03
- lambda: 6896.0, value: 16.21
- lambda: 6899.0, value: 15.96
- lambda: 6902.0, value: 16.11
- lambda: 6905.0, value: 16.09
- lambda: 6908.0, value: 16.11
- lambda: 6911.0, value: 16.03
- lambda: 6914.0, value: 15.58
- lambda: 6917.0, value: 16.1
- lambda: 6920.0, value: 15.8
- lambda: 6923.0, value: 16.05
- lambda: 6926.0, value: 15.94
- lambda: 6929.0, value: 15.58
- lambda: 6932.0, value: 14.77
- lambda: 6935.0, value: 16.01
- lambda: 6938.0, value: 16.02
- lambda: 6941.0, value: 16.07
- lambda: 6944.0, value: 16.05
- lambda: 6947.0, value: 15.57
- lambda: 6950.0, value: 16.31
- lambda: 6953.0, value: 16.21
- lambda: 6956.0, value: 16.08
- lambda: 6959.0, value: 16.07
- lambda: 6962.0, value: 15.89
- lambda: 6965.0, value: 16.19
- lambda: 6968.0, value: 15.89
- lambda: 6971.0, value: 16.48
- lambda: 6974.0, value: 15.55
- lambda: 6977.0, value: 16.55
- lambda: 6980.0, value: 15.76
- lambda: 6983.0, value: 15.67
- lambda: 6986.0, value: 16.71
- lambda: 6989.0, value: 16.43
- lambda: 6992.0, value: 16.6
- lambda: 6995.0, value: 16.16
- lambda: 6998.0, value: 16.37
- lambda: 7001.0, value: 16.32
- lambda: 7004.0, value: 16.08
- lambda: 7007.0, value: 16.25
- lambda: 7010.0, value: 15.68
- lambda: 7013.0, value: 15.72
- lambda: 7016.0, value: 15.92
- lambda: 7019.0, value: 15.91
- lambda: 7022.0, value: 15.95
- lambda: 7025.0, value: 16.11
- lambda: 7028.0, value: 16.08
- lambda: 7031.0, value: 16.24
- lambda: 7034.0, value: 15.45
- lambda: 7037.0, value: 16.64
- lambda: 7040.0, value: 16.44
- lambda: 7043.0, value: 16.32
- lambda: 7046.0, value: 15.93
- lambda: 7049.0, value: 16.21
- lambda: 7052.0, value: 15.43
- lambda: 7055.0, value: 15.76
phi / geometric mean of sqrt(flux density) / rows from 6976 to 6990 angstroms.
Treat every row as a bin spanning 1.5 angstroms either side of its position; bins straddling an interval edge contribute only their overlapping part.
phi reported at 4.03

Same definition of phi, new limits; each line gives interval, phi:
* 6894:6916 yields 4.00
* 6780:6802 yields 3.92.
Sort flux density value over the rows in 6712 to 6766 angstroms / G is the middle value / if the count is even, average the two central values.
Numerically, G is 15.6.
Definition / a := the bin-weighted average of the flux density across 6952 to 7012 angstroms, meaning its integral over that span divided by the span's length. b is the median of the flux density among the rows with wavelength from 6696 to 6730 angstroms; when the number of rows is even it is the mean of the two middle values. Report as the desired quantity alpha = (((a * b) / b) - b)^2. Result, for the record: 0.07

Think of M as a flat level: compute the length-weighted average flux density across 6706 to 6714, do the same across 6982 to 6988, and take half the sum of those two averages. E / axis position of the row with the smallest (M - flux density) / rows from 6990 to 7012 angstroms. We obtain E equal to 6992.0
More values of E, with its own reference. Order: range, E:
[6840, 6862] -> 6851.0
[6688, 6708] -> 6707.0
